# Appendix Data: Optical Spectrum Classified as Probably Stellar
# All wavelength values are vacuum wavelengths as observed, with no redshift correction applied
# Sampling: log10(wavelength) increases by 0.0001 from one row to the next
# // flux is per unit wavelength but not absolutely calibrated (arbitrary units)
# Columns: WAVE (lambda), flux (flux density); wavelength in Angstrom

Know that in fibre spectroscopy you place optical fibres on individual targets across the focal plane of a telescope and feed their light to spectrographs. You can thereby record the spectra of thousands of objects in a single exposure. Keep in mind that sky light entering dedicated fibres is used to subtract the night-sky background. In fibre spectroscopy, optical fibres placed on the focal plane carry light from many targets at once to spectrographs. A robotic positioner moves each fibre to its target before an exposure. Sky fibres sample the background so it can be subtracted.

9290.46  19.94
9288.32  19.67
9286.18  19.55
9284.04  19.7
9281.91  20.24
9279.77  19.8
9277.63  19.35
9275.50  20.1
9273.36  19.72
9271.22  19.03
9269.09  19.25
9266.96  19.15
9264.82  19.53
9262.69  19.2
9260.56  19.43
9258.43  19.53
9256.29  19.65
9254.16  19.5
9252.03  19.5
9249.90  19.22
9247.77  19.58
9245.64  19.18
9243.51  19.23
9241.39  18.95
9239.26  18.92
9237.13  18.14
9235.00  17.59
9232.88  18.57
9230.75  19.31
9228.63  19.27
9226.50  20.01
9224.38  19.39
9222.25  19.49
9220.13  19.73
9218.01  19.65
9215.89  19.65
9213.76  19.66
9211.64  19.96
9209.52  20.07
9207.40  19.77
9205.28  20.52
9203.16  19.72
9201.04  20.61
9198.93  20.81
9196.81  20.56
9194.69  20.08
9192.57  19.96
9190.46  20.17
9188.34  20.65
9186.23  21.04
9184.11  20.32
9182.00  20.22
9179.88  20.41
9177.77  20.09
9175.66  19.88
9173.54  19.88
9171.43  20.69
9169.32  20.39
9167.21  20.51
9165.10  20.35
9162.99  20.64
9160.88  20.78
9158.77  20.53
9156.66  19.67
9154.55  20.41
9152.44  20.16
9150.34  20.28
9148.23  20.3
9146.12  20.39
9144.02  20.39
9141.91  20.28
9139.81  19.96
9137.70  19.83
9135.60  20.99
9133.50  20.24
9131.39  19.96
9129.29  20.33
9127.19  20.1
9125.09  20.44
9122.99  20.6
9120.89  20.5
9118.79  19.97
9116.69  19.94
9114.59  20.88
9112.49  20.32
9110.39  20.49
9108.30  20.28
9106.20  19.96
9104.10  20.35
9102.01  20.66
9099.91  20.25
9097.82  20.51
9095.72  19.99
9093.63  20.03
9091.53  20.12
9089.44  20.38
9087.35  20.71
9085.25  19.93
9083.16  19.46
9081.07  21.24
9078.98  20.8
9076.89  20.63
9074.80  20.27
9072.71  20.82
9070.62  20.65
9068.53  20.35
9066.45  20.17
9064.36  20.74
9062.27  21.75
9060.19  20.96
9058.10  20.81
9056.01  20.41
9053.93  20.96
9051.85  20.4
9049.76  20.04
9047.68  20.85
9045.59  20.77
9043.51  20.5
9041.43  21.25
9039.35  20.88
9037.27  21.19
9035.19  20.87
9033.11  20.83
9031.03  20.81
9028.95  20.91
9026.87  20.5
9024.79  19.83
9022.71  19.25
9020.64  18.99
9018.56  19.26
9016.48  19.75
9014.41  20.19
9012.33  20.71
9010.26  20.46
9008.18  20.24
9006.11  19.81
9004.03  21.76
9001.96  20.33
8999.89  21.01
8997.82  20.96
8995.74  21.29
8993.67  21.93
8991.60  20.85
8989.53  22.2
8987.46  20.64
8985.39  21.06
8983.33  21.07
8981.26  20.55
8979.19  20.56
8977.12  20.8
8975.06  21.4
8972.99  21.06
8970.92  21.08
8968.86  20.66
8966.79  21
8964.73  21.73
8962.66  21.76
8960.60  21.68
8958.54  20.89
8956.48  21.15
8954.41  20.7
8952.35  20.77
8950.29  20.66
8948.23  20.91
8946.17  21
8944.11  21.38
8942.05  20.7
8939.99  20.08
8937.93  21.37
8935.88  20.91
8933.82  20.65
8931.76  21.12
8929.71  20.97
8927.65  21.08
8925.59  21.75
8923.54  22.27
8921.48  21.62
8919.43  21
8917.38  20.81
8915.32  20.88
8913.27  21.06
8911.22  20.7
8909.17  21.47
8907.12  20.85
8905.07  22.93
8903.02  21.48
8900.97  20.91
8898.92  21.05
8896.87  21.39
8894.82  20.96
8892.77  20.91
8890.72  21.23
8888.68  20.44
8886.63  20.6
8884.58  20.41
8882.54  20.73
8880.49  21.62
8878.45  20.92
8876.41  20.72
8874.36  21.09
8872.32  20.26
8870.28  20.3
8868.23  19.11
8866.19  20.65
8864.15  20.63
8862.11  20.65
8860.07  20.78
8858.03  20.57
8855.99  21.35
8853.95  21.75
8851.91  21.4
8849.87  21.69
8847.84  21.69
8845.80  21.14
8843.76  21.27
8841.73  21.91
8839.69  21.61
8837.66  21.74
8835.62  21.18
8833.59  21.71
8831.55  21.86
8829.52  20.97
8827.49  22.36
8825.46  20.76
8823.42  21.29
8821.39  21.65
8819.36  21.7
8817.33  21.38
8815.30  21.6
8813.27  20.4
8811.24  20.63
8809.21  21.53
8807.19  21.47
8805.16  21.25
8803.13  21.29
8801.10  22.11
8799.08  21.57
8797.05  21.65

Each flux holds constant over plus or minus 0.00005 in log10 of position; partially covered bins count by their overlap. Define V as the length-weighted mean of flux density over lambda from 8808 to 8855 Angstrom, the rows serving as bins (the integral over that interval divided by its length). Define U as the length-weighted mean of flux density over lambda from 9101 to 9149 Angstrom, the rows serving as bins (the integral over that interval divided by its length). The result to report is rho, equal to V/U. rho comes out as 1.06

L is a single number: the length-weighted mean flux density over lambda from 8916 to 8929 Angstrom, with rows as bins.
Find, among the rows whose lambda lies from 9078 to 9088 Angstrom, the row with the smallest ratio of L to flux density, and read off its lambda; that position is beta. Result 9081.07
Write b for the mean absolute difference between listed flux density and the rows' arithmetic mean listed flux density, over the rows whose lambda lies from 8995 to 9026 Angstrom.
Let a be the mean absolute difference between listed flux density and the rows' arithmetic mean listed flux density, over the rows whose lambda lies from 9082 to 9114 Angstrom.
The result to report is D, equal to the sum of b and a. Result 0.88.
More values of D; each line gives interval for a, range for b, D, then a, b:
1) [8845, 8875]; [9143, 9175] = 0.74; 0.54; 0.20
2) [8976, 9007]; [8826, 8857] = 0.74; 0.45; 0.29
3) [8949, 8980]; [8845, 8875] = 0.86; 0.33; 0.54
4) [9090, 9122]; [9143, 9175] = 0.43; 0.23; 0.20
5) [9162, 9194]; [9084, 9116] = 0.48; 0.25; 0.23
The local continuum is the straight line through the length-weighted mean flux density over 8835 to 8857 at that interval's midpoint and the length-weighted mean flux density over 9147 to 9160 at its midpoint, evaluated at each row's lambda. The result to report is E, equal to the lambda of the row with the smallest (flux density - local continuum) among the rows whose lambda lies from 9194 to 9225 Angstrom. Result 9224.38 Angstrom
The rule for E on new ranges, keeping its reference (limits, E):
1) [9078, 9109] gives 9083.16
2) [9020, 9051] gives 9020.64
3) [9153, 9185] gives 9156.66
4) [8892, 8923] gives 8911.22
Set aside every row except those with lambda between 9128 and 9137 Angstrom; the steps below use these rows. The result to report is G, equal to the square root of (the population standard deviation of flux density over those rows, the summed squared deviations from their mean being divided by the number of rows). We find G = 0.61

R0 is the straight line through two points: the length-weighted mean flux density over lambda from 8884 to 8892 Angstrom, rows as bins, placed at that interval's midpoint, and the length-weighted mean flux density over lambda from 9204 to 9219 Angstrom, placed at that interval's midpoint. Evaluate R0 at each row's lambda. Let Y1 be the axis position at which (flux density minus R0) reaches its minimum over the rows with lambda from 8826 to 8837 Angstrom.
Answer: 8829.52 Angstrom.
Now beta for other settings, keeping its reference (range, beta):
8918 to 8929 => 8923.54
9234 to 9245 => 9243.51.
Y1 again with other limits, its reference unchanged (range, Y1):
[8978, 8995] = 8981.26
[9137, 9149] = 9137.70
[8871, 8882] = 8872.32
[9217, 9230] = 9228.63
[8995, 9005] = 9001.96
